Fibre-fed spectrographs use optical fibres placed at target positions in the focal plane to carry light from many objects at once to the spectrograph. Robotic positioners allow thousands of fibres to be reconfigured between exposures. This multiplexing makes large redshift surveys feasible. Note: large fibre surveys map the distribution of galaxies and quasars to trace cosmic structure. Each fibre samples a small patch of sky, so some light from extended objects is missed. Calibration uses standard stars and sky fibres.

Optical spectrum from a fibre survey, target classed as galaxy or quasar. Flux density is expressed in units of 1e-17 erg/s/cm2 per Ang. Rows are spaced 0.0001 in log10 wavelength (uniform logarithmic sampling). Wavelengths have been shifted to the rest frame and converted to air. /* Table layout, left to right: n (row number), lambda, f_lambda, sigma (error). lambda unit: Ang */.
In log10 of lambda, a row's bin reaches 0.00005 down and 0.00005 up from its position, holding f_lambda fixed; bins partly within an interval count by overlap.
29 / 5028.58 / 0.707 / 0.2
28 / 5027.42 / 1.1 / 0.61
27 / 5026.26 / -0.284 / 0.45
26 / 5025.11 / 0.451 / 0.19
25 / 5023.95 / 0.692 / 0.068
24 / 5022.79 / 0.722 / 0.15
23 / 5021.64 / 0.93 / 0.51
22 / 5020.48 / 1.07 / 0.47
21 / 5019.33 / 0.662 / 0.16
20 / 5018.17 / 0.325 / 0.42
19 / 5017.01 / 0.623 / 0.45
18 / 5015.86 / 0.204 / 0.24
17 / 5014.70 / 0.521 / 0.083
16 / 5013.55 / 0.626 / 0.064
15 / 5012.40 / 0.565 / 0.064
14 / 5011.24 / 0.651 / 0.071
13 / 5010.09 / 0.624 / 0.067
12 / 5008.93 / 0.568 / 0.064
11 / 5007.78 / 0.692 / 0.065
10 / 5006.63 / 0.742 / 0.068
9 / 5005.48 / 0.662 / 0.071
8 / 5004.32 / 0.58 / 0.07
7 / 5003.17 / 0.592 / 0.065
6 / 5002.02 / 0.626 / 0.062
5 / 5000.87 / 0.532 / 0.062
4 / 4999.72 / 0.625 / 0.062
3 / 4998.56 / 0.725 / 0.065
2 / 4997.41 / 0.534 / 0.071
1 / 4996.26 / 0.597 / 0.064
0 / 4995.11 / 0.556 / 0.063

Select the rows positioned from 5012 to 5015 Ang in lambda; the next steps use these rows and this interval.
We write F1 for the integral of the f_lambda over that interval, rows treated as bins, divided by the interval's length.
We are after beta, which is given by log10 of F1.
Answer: -0.239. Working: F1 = 0.58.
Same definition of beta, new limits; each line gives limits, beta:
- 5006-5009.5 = -0.175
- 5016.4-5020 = -0.261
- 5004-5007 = -0.179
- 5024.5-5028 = -0.372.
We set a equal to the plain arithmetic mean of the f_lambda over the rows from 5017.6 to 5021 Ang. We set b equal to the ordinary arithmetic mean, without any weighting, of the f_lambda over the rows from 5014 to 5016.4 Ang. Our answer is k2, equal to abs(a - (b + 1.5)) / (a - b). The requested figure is 4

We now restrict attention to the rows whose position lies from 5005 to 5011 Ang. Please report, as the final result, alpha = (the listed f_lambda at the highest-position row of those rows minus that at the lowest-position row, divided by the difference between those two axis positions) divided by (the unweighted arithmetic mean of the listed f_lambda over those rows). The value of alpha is -0.013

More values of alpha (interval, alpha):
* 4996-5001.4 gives -0.023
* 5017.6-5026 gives 0.026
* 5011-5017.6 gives -0.009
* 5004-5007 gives 0.106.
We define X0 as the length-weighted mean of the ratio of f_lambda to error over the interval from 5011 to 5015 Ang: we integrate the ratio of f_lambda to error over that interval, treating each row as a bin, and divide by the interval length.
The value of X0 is 8.6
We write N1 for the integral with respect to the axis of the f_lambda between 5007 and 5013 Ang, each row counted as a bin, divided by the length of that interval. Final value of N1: 0.624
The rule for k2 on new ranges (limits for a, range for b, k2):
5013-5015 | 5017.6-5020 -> 18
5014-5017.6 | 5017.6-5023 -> -6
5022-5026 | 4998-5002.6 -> -282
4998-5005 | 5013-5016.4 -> 8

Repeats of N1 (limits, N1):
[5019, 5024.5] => 0.823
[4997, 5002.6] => 0.610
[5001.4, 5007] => 0.636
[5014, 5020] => 0.480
